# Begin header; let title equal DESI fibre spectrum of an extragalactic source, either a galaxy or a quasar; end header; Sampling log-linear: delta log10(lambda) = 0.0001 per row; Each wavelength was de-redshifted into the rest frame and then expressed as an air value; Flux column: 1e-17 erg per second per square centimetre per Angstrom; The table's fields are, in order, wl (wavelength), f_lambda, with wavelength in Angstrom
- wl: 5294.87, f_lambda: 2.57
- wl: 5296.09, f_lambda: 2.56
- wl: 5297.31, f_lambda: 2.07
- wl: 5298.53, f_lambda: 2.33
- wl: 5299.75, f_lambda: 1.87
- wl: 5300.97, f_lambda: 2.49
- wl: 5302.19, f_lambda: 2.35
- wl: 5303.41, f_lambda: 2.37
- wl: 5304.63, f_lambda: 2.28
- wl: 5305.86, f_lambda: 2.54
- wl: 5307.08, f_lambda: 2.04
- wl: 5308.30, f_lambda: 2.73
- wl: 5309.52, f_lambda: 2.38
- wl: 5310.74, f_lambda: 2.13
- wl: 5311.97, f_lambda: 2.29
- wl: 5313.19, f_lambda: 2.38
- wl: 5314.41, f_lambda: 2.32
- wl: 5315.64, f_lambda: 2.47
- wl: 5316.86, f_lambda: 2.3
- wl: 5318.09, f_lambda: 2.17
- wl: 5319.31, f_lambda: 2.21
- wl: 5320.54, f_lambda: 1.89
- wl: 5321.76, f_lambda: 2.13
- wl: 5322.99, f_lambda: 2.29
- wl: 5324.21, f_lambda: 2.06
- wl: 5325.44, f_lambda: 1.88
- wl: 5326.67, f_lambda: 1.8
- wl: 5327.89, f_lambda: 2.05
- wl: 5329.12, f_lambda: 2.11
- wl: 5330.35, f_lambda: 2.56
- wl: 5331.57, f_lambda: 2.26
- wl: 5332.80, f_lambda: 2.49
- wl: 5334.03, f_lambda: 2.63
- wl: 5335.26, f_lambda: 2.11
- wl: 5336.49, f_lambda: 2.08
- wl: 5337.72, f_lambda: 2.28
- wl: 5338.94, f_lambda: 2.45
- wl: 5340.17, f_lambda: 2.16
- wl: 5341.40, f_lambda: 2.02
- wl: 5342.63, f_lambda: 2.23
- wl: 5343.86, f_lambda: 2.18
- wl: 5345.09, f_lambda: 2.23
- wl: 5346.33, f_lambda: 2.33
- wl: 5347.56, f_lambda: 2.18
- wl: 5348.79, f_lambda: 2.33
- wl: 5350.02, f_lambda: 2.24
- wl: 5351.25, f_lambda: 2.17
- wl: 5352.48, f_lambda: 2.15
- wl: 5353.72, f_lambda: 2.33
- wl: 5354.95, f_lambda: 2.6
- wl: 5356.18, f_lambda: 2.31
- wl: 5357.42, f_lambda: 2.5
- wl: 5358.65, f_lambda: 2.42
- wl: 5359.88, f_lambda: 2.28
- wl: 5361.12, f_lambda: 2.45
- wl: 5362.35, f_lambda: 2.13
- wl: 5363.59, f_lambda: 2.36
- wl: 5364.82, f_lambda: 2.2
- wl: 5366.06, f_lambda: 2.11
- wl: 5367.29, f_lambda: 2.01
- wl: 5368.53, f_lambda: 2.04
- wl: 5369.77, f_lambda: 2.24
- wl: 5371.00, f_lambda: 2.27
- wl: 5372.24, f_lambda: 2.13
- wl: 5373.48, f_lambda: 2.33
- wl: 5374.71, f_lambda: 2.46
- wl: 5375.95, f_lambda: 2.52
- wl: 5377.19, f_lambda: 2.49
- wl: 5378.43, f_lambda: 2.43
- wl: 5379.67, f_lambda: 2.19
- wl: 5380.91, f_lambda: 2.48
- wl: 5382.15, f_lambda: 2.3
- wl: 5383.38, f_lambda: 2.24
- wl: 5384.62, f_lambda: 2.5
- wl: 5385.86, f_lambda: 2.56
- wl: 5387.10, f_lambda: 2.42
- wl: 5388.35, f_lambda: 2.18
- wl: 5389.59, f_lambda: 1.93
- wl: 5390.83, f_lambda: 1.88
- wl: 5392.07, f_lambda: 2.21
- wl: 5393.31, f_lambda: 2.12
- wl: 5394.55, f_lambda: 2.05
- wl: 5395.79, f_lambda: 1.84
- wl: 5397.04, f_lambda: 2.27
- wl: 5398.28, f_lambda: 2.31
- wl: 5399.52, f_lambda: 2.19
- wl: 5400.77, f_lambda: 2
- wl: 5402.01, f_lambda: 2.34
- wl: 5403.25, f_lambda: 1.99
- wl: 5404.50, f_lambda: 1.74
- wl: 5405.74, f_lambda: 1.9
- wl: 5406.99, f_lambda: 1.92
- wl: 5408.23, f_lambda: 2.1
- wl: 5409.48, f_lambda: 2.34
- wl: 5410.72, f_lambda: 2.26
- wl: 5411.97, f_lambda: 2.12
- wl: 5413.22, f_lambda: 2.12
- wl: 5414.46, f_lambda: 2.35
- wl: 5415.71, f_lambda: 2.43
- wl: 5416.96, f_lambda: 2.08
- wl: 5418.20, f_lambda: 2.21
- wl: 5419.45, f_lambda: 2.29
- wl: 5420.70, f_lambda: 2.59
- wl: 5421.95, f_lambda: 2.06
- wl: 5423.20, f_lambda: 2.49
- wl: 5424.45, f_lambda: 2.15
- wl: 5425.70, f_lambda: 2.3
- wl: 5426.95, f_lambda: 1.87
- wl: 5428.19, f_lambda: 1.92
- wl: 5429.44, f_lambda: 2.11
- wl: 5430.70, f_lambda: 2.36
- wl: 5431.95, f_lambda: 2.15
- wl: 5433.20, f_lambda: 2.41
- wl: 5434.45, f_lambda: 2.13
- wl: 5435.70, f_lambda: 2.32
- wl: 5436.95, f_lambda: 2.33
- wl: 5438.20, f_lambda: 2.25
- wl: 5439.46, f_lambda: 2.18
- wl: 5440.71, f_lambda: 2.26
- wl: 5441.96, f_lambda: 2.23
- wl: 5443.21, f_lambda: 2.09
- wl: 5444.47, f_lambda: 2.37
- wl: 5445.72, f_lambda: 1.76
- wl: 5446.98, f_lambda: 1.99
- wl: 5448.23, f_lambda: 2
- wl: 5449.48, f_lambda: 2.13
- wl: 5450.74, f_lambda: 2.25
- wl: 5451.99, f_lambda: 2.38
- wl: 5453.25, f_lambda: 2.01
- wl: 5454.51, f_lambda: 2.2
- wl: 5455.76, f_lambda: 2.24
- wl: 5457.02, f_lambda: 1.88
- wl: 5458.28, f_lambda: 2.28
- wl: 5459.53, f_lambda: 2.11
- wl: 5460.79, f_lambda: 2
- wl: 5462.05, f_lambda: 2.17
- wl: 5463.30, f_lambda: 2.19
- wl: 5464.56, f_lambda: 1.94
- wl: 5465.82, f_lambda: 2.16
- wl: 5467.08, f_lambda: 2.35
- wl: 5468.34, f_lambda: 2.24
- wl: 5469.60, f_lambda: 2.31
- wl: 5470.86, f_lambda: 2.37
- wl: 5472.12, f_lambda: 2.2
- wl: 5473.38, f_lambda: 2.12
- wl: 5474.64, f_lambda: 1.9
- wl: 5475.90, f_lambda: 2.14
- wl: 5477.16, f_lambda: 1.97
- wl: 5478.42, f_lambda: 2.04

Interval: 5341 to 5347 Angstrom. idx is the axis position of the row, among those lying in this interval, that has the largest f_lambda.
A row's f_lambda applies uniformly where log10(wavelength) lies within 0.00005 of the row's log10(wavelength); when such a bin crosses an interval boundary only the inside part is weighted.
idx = 5346.33 Angstrom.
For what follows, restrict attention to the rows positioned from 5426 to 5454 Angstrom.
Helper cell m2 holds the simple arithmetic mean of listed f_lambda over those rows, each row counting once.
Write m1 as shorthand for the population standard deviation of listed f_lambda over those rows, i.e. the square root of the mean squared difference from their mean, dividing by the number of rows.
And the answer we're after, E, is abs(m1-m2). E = 1.98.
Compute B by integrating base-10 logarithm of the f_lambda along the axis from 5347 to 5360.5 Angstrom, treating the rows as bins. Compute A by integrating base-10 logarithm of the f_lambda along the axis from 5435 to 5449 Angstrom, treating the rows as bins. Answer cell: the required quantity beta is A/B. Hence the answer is 0.95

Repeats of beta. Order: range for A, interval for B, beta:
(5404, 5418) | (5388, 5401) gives 1.10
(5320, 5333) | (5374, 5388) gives 0.79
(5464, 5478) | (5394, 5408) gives 1.07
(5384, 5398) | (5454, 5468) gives 1.02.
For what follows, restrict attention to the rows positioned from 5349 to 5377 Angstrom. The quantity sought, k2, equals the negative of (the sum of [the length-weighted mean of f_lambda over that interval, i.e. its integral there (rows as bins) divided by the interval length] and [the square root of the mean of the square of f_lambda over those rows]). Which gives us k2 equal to -4.58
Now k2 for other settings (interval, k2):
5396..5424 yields -4.38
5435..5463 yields -4.32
